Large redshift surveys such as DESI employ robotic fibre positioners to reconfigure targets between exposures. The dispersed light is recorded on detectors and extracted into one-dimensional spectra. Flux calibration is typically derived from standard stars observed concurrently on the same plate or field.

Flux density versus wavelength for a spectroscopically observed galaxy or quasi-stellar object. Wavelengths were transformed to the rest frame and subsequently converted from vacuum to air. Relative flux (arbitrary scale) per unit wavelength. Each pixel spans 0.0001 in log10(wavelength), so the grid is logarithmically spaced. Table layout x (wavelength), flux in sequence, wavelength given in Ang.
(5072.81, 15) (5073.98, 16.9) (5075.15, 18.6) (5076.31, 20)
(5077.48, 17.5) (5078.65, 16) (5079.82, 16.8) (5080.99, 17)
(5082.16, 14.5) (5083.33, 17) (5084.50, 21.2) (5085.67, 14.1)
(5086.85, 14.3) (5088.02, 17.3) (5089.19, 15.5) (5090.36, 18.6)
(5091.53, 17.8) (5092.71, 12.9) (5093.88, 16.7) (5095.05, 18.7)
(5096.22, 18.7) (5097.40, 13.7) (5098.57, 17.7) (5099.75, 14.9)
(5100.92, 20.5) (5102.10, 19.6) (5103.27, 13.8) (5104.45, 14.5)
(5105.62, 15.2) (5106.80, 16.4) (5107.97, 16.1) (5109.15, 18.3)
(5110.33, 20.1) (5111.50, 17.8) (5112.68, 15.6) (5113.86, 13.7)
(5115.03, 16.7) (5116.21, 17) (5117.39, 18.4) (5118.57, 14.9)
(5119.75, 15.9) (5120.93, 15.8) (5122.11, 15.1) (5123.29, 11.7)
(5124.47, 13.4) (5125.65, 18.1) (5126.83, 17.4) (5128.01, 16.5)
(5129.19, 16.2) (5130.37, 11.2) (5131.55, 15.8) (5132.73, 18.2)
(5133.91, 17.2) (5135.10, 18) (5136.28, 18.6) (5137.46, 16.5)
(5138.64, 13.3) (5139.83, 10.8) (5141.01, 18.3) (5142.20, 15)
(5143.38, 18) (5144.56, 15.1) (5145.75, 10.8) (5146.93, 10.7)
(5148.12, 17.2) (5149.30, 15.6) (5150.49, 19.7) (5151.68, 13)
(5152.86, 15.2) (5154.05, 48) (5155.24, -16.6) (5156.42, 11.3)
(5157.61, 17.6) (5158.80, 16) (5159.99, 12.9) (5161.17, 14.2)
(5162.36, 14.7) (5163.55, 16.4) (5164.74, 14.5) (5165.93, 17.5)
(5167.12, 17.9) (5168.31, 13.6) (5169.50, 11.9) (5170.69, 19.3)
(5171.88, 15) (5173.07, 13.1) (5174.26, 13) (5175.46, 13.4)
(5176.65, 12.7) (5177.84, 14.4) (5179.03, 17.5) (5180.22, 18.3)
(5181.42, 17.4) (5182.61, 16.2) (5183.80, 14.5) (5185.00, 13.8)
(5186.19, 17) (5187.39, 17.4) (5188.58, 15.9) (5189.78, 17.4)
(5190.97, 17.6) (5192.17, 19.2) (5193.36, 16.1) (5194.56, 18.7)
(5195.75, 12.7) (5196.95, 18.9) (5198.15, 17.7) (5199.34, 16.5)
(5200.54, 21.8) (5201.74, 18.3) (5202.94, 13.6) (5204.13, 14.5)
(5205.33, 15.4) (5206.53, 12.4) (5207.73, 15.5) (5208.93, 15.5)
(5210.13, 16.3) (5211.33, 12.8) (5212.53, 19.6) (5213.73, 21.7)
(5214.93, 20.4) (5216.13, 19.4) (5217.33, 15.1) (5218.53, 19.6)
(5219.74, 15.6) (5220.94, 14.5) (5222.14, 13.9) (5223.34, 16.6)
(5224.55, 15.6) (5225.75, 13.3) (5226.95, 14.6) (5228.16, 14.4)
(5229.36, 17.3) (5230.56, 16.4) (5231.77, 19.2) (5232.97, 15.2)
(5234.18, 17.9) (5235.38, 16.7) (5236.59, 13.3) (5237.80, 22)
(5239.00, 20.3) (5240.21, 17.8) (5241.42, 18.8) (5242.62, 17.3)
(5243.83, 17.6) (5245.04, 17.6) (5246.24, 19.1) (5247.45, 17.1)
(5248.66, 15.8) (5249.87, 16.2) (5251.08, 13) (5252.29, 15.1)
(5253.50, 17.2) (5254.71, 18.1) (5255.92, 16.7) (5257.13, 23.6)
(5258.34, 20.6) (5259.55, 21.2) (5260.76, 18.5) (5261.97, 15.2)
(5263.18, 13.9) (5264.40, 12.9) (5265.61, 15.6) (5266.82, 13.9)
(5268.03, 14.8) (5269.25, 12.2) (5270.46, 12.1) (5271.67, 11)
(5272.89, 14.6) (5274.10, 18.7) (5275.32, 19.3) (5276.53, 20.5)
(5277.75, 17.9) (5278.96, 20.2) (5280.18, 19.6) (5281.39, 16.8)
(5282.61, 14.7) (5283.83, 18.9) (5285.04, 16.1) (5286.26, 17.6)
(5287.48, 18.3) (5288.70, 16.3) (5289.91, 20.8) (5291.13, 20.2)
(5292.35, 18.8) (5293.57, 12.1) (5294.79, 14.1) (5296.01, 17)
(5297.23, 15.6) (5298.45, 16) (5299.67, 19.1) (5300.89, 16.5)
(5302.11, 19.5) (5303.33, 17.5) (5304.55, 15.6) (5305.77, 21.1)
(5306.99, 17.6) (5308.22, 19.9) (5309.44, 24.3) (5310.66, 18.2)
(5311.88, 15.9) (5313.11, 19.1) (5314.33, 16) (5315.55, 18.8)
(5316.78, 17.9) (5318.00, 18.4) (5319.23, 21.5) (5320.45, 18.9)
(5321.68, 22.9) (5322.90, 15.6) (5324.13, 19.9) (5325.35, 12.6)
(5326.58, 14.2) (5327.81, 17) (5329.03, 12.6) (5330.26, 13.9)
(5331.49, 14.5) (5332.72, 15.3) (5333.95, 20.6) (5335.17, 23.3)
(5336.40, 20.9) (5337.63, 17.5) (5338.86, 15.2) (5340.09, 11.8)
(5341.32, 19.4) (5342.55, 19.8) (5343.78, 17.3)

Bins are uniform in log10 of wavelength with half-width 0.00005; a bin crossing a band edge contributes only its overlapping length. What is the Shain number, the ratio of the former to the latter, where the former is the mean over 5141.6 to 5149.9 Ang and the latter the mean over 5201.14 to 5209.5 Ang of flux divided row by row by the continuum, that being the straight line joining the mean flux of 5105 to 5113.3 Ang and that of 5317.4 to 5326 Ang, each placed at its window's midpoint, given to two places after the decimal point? 1.00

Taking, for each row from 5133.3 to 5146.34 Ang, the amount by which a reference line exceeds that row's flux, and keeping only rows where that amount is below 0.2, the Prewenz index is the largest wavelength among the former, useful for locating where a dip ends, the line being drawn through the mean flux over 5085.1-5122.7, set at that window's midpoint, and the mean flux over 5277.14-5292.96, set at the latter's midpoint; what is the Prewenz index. 5143.38 Ang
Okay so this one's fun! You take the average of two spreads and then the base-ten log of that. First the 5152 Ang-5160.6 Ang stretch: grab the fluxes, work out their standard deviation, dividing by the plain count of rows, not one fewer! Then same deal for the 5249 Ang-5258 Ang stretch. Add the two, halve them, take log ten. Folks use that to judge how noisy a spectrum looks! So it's 1.0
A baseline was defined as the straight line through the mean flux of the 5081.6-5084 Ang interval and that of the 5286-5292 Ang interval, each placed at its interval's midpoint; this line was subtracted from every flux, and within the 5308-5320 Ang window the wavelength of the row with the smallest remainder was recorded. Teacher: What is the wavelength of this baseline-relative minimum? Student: 5311.88 Ang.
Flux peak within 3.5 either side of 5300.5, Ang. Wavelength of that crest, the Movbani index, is 5302.11 Ang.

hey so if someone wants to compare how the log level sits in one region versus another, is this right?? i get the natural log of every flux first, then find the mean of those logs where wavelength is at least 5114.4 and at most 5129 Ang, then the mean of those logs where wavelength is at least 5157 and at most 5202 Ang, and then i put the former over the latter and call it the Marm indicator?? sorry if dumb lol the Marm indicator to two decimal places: 1.00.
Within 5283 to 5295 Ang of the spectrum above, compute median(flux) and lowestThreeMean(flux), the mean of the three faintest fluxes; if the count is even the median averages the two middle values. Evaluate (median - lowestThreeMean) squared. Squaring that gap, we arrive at 15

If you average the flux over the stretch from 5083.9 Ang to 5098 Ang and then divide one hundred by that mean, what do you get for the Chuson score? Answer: 6.0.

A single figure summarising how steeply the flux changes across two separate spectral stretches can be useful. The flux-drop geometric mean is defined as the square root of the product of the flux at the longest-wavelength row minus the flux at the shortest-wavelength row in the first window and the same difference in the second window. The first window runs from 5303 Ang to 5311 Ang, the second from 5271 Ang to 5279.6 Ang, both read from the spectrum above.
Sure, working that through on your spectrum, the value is 2.5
